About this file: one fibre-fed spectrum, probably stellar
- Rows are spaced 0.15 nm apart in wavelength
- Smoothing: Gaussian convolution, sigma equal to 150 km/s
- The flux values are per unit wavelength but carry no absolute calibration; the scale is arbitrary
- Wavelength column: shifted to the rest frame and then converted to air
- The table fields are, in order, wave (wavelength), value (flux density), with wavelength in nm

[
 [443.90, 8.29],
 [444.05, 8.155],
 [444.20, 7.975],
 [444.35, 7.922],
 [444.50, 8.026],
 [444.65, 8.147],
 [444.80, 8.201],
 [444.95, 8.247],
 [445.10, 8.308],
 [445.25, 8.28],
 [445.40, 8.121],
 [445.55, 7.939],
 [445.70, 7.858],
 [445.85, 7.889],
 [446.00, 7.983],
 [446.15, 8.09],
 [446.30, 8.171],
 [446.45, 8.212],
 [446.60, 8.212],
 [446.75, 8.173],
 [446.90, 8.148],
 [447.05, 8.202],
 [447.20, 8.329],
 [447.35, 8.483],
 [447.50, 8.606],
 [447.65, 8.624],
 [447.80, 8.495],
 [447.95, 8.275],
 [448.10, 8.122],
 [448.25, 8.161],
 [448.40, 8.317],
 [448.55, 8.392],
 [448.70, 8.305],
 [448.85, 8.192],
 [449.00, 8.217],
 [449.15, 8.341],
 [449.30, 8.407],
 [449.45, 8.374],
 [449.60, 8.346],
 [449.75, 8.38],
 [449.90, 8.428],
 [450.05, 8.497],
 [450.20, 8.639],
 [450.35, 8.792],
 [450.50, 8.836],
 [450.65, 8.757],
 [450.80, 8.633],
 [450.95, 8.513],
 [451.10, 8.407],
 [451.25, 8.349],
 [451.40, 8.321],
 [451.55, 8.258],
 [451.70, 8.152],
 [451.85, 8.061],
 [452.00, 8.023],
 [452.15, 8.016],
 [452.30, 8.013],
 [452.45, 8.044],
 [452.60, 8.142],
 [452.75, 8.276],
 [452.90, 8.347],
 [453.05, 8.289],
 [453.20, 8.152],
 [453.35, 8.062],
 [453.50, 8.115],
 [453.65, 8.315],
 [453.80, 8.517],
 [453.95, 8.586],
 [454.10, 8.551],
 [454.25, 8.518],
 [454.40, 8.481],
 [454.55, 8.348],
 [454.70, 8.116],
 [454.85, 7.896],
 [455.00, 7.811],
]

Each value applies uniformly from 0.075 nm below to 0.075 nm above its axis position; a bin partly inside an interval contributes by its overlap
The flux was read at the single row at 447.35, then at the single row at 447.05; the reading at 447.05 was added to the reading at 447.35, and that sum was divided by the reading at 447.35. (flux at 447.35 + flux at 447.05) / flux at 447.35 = 1.97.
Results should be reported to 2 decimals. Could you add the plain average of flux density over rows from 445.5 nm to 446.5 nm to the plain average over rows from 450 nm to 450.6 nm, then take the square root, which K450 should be 4.09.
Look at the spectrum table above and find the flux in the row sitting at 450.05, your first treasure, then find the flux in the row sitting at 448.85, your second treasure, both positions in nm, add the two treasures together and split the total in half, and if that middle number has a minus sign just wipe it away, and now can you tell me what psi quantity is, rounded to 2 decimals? 8.34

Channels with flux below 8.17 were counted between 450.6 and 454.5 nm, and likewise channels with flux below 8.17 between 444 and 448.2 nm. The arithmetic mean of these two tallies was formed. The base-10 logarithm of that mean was 1.06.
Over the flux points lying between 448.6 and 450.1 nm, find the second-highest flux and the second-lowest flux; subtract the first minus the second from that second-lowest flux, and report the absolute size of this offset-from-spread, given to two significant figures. 8.0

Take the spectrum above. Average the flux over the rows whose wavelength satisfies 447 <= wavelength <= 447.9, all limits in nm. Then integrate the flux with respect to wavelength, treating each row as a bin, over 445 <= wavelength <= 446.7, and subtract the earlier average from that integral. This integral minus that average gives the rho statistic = 5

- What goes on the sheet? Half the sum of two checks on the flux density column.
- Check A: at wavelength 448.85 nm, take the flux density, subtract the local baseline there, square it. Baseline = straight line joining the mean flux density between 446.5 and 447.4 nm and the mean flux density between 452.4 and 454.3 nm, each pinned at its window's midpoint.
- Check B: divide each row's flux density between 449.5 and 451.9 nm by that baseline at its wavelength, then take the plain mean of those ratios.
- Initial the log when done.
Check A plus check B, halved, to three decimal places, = 0.514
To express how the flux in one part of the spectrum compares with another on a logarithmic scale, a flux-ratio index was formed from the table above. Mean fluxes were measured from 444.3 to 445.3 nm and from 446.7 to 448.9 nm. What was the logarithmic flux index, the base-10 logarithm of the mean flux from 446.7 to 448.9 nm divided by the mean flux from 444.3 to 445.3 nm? 0.0084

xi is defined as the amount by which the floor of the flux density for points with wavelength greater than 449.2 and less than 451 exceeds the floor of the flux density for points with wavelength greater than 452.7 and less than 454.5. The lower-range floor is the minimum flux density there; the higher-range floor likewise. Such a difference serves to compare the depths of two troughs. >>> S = 0.28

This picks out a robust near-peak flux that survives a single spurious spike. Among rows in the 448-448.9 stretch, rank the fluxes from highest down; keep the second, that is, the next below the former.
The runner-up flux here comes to 8.317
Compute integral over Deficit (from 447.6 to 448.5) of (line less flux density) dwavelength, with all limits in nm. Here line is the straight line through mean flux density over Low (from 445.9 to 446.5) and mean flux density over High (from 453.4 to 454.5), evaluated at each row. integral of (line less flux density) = -0.13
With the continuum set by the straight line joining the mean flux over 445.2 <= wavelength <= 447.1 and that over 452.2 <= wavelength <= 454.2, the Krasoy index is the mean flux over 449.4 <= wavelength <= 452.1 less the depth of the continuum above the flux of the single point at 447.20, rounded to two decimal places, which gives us 8.64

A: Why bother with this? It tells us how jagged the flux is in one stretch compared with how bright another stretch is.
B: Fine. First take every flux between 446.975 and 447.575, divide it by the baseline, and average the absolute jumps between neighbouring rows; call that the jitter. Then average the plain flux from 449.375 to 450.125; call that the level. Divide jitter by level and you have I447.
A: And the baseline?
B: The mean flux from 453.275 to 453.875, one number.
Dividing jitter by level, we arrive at 0.0019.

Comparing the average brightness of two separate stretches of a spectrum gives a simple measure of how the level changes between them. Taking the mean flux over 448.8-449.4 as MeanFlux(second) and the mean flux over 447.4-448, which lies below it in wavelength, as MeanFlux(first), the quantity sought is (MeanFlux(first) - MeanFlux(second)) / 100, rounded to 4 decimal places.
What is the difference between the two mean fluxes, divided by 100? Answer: 0.0021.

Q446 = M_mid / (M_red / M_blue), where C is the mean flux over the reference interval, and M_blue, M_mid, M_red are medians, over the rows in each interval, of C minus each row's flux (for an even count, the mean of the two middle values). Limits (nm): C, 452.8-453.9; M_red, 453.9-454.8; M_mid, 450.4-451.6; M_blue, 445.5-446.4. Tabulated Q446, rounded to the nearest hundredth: 0.25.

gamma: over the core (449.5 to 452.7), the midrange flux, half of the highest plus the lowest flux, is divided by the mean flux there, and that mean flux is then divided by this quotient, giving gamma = 8.30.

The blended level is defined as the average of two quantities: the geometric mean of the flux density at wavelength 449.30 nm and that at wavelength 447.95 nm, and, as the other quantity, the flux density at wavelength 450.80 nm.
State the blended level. 8.5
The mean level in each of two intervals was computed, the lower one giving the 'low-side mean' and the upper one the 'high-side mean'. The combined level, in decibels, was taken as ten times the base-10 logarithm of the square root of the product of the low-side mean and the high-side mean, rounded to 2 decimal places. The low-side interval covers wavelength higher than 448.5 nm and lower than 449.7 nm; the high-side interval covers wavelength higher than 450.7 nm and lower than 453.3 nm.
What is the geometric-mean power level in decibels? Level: 9.18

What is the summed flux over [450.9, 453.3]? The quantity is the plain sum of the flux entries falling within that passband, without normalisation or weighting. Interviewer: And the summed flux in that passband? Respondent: 131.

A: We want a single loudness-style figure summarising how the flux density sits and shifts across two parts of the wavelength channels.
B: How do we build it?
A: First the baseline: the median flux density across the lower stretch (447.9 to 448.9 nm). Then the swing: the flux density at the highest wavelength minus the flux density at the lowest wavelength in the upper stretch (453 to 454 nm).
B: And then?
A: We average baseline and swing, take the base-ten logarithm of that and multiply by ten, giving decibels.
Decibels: 6.32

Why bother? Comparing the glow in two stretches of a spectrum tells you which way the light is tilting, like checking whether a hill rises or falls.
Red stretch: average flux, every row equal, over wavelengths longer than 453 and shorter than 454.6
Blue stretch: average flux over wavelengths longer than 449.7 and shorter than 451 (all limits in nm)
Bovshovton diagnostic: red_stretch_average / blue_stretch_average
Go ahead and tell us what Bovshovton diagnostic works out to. 0.97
